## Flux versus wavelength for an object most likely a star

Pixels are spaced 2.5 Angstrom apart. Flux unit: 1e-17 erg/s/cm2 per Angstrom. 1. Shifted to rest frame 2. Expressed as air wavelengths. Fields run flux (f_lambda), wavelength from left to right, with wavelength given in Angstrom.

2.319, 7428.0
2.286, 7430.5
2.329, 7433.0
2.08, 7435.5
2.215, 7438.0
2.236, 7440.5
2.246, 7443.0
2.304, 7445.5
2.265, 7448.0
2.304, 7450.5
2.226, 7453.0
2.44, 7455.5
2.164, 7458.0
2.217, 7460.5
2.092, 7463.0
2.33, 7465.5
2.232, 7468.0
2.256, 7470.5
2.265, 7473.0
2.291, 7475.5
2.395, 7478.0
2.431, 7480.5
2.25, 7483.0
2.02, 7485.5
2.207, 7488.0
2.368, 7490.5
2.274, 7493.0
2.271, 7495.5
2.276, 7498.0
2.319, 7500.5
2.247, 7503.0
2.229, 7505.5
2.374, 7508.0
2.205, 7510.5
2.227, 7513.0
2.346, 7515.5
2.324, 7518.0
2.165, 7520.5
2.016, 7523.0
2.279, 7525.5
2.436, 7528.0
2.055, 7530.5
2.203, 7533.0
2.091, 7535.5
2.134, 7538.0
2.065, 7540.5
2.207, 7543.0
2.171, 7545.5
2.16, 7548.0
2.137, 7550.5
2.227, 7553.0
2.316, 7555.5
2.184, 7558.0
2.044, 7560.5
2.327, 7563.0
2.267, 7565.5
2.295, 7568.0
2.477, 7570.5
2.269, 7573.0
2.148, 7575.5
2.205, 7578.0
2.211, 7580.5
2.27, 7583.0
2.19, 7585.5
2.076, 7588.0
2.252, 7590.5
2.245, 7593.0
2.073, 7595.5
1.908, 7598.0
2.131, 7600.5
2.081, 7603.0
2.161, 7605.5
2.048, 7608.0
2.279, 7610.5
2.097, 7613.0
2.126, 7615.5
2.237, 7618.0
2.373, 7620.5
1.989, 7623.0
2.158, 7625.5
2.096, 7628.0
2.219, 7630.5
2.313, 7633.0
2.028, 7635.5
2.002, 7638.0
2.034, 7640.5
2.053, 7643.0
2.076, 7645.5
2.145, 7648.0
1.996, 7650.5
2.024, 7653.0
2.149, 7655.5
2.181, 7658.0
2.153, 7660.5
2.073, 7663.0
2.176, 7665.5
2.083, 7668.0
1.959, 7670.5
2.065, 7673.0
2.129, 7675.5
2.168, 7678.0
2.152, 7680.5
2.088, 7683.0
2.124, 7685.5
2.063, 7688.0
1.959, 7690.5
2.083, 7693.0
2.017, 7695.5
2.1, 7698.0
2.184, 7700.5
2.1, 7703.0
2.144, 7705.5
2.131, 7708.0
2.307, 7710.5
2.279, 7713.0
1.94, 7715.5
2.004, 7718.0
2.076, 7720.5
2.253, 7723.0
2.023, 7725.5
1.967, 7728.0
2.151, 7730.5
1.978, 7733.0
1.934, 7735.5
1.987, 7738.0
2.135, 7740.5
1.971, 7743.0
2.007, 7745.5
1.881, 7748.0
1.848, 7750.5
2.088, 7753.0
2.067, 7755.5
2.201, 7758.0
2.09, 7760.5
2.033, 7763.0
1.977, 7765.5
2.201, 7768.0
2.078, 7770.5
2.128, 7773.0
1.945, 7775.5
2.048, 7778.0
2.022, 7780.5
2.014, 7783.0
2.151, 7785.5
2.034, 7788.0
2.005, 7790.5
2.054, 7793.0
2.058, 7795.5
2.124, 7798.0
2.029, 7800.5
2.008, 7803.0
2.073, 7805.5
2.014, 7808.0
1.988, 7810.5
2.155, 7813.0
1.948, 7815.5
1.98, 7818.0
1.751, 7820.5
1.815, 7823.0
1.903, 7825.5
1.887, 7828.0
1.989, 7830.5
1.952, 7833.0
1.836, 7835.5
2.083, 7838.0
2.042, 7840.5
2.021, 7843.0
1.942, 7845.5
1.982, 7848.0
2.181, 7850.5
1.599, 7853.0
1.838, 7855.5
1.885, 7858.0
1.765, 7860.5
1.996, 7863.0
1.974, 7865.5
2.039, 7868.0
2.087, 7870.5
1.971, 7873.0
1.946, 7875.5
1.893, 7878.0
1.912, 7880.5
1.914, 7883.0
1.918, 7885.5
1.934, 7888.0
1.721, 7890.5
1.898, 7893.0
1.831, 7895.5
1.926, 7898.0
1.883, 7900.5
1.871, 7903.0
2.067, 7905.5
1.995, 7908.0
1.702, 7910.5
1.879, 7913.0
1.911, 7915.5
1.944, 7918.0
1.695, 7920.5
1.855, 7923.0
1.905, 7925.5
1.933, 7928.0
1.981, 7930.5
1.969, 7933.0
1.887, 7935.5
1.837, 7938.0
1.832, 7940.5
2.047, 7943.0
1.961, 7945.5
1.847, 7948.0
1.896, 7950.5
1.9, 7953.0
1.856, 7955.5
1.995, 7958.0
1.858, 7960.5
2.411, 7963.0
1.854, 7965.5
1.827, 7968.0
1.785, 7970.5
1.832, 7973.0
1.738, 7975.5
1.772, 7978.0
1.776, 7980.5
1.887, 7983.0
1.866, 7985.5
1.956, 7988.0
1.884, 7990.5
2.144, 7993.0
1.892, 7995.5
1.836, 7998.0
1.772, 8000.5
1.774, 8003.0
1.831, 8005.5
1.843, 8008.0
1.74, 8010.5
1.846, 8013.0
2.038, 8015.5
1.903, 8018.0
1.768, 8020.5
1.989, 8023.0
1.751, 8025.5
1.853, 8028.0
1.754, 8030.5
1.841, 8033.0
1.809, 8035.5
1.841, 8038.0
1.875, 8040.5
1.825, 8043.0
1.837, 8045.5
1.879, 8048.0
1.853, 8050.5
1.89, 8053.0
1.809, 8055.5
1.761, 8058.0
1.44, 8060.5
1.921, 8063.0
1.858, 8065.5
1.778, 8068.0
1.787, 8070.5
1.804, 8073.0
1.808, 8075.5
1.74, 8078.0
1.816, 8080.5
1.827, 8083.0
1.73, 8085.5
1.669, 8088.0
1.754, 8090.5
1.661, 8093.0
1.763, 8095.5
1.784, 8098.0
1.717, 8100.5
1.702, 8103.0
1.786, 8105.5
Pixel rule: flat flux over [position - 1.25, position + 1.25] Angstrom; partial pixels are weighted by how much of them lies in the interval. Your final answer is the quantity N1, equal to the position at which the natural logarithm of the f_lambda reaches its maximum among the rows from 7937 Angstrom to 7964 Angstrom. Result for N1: 7963.0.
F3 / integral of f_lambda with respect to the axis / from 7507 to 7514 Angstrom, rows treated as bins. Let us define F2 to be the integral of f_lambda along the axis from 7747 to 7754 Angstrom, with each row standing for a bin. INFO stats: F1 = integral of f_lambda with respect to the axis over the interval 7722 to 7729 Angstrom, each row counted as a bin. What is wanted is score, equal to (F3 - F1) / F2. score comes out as 0.10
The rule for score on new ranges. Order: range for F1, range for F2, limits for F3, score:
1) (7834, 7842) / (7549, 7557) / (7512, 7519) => 0.01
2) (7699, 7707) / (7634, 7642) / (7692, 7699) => -0.16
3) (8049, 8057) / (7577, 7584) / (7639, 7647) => 0.11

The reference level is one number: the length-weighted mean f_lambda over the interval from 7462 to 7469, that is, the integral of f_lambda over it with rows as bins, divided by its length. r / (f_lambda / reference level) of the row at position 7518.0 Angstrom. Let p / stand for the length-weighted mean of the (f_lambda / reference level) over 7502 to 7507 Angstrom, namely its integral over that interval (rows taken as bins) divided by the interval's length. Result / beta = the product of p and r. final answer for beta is 1.06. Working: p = 1.01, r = 1.05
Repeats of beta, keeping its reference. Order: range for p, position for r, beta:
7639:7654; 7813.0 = 0.90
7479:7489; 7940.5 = 0.83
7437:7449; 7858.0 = 0.86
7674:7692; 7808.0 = 0.86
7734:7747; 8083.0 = 0.74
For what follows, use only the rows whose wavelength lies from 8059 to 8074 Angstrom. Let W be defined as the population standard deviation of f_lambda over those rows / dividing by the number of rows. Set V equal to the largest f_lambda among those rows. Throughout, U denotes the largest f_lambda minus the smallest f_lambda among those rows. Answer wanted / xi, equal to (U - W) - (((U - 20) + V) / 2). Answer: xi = 9.13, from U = 0.48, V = 1.921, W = 0.153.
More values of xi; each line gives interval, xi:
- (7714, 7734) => 8.93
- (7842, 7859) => 9.03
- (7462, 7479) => 8.87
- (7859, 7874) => 9.02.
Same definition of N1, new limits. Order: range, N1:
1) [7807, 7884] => 7850.5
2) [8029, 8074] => 8063.0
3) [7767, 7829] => 7768.0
